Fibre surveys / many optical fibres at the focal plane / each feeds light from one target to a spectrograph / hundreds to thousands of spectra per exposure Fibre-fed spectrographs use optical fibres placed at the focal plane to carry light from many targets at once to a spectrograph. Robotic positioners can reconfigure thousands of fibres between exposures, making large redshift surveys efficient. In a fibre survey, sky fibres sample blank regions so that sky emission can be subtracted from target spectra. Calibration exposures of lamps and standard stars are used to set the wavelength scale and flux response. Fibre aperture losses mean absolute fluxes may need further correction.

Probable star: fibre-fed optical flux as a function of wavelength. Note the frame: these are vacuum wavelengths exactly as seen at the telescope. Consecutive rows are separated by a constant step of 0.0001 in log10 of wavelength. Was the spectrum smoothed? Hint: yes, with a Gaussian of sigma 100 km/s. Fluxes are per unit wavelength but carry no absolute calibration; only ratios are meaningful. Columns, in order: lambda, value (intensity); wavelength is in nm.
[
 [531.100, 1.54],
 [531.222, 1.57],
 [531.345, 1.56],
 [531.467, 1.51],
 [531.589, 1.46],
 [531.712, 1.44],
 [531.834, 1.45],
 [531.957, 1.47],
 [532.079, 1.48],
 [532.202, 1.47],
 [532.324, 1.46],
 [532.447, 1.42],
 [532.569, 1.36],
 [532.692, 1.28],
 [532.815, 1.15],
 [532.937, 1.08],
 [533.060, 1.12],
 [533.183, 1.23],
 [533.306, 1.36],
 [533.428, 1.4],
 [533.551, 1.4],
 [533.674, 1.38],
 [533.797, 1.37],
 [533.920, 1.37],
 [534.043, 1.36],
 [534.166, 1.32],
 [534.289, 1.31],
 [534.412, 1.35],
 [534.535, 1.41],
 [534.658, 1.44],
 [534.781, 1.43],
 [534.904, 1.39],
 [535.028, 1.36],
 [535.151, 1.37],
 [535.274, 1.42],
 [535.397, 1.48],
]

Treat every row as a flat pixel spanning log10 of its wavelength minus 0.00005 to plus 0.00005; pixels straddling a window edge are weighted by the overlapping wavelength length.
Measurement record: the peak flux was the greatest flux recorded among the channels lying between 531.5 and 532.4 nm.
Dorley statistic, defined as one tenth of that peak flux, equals 0.148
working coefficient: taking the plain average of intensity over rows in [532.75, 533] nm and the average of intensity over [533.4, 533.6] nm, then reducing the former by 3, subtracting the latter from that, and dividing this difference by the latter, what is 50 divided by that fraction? -21.3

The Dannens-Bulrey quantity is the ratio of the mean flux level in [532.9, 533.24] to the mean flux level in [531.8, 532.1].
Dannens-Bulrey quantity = 0.78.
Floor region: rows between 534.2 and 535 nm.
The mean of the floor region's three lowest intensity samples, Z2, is 1.35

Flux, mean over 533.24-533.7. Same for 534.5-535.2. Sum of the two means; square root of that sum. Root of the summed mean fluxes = 1.669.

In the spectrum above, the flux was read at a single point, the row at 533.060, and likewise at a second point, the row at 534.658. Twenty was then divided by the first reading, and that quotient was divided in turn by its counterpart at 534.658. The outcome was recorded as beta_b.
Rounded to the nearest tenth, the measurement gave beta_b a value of 12.4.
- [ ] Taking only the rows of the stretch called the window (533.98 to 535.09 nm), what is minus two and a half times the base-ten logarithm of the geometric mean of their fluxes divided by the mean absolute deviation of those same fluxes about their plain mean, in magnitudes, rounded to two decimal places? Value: -3.89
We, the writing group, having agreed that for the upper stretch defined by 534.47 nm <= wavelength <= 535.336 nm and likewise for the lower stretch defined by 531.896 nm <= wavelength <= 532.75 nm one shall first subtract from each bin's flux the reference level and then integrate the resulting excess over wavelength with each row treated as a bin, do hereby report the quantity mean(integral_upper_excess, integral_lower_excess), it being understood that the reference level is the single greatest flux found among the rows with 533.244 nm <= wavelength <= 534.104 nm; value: 0.01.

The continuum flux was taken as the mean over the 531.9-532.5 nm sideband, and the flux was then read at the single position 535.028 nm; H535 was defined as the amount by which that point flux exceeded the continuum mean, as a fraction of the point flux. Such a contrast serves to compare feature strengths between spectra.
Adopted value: -0.1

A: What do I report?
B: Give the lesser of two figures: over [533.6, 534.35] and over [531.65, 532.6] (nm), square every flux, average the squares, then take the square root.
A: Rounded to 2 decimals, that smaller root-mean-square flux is 1.35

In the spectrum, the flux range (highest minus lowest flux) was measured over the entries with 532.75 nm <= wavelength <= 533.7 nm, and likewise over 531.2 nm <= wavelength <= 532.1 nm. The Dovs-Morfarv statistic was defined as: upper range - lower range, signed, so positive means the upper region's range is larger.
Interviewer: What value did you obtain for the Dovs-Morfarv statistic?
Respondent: 0.2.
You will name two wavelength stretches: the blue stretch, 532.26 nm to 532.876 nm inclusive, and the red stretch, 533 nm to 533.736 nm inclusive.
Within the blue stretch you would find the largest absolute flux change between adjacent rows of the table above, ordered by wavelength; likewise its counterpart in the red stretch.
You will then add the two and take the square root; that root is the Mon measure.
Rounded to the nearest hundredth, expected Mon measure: 0.51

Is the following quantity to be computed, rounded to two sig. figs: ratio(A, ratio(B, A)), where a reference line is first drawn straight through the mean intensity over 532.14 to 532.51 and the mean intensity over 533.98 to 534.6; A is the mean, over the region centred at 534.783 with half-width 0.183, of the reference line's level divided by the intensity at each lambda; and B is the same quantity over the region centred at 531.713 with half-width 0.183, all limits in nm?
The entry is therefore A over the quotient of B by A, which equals 0.85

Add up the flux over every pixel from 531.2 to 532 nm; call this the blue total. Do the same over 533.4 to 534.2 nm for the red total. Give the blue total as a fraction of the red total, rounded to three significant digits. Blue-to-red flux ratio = 1.09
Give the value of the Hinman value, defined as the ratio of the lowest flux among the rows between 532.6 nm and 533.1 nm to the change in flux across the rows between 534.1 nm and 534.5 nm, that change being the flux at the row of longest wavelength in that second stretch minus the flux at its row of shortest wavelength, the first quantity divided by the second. 36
